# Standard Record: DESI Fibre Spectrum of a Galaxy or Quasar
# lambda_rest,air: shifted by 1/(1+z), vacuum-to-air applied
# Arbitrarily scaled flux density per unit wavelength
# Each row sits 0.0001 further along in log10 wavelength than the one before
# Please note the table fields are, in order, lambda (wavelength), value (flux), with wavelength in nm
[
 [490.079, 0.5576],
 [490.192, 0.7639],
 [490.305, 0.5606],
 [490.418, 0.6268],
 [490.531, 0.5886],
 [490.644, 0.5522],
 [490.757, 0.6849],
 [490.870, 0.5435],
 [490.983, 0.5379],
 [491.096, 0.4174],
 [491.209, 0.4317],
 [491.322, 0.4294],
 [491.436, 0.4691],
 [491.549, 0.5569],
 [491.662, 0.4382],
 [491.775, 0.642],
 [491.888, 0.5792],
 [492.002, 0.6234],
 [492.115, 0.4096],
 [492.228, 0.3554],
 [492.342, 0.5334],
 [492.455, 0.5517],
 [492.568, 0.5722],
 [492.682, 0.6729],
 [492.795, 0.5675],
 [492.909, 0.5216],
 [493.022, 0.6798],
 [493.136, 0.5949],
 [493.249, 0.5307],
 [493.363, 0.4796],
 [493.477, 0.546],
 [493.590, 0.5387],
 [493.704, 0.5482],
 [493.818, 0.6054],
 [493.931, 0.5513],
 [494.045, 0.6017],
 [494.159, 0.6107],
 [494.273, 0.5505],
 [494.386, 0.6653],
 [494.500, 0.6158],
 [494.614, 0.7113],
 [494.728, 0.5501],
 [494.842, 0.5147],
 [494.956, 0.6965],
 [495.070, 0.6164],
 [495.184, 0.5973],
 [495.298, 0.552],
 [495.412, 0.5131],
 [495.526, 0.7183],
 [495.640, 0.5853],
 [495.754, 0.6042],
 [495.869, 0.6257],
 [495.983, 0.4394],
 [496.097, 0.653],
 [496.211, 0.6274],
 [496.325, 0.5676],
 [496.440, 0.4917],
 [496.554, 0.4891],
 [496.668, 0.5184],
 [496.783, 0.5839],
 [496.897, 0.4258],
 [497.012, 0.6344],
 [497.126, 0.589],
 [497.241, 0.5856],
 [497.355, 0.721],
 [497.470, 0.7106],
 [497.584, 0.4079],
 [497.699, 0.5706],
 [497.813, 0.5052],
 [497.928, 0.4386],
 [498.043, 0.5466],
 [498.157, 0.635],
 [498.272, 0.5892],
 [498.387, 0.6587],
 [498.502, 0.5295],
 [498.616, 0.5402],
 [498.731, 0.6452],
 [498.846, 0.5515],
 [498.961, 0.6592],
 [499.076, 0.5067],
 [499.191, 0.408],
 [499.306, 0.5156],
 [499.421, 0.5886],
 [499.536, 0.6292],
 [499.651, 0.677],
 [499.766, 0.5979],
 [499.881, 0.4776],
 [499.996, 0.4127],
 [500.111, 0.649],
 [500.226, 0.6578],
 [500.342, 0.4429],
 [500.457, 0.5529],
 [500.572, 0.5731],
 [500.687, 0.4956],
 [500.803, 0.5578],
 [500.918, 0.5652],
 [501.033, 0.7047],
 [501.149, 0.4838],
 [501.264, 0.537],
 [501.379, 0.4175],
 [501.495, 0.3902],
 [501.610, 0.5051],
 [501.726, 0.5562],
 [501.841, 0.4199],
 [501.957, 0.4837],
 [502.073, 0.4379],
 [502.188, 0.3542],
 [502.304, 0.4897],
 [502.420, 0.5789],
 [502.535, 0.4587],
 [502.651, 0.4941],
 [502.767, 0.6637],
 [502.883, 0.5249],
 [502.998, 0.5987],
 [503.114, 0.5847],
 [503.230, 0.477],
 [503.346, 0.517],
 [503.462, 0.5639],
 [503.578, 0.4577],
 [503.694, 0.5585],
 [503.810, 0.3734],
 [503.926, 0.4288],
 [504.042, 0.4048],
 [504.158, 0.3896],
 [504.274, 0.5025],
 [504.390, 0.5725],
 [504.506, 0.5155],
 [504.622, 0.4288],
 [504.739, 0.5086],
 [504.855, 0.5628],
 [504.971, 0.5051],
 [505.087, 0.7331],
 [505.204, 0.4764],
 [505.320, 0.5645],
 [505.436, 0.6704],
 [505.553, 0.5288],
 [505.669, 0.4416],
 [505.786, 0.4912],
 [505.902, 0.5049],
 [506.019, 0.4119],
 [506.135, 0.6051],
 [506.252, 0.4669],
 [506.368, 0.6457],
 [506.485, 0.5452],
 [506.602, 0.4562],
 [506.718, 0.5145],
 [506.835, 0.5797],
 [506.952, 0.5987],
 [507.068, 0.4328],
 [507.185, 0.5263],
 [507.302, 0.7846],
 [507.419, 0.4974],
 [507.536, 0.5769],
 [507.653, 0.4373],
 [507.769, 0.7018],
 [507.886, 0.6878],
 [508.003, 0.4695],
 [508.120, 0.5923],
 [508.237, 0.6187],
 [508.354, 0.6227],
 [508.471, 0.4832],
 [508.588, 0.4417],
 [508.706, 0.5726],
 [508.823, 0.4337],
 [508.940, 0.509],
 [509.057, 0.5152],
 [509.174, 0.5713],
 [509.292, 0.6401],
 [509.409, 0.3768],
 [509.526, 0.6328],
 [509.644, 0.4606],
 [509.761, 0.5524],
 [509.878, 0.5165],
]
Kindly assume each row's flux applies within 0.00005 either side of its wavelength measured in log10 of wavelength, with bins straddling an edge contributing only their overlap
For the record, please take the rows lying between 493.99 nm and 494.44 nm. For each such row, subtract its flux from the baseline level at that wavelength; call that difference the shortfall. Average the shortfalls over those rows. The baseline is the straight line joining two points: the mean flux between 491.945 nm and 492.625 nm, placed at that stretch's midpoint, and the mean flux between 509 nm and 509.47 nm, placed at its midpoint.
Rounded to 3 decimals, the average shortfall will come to -0.097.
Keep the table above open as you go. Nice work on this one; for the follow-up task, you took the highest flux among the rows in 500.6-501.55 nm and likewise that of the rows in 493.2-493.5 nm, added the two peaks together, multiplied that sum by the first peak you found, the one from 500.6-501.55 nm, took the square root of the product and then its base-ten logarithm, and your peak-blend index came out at -0.03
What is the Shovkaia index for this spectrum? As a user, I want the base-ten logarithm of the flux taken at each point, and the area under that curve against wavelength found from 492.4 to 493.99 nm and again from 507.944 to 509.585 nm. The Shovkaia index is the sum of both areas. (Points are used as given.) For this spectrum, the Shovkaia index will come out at -0.848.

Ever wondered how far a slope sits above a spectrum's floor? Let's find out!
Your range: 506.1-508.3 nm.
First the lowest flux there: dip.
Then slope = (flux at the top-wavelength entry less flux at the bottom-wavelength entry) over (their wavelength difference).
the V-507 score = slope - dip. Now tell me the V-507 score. -0.43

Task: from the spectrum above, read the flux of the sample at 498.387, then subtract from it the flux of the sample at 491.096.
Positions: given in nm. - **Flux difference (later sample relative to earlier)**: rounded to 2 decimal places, 0.24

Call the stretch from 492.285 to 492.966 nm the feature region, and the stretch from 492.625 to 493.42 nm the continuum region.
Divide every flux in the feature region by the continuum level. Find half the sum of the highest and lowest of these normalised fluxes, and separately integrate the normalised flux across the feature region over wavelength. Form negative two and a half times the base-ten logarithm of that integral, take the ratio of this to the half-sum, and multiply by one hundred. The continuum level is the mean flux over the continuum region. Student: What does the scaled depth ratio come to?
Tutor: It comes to 42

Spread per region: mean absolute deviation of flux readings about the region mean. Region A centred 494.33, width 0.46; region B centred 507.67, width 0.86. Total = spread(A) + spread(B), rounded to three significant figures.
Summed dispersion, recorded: 0.142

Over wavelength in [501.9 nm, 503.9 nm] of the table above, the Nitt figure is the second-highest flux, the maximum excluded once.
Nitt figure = 0.5987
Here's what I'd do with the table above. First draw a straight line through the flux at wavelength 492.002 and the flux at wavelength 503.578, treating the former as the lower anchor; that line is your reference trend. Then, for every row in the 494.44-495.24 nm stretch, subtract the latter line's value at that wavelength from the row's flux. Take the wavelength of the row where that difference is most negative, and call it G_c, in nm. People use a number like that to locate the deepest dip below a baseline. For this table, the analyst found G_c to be 494.842 nm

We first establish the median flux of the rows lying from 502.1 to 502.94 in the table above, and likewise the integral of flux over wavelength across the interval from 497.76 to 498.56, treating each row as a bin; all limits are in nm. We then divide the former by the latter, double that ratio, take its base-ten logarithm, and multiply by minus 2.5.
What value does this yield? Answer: -0.86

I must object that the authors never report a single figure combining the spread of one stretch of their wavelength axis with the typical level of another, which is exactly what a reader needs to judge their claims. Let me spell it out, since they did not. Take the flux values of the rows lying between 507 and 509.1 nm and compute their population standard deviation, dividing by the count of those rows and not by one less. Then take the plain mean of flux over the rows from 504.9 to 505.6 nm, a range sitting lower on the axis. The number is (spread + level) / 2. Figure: 0.340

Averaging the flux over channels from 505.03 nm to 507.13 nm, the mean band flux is 0.537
